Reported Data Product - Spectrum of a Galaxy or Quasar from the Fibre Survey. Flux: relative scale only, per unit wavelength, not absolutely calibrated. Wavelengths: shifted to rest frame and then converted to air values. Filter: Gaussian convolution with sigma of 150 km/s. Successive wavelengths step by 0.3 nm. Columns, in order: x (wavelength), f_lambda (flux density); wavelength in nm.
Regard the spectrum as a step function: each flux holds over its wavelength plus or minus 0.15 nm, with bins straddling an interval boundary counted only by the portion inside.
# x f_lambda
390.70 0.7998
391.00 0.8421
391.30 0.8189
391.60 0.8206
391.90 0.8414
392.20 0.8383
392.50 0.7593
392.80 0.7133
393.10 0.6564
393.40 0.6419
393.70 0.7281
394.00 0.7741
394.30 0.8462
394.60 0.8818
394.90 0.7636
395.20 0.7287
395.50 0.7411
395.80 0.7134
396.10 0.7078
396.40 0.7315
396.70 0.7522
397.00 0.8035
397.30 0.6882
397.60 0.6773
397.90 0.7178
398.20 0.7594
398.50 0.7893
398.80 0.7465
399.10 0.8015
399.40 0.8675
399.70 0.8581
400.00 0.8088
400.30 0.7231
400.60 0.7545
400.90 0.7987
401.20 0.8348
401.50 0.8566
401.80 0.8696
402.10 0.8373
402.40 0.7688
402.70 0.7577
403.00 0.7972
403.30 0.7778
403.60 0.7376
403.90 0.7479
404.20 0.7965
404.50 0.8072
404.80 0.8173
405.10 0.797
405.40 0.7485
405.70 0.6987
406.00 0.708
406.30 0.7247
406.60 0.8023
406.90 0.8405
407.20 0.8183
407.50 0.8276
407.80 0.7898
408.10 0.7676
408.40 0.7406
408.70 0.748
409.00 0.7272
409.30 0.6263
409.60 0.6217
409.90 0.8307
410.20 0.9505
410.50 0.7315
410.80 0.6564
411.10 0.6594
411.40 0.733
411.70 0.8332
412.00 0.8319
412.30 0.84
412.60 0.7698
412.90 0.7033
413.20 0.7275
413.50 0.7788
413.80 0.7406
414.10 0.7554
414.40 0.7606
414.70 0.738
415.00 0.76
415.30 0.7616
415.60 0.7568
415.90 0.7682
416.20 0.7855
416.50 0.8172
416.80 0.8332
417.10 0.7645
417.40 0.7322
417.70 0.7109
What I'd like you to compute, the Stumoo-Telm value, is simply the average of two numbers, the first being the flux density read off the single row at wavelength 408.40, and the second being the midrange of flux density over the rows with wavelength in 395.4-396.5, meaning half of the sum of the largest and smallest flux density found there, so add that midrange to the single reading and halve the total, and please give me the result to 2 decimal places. 0.73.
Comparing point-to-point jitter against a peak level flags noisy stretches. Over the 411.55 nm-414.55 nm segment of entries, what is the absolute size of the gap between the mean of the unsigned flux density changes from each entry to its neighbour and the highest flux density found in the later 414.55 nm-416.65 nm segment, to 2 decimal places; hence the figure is 0.79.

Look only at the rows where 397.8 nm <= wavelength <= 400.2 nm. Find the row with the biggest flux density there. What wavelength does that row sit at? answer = 399.40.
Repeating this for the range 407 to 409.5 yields 407.50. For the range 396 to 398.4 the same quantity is 397.00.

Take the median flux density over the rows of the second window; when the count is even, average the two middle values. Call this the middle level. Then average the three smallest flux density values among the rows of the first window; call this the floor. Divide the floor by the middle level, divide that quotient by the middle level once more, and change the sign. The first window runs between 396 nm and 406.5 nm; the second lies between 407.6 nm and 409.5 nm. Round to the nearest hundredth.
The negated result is -1.24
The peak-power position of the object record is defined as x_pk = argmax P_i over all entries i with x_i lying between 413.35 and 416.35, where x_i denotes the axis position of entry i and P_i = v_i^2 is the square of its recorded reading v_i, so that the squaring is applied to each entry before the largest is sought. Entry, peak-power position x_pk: 416.20 nm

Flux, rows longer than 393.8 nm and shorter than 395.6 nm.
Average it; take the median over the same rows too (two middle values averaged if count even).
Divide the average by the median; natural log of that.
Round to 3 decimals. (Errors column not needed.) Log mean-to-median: 0.026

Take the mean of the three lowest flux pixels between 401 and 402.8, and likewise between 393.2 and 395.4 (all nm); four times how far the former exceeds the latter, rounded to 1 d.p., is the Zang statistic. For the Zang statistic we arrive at 0.4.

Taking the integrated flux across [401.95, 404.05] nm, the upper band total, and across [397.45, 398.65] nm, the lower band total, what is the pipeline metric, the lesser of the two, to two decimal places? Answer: 0.88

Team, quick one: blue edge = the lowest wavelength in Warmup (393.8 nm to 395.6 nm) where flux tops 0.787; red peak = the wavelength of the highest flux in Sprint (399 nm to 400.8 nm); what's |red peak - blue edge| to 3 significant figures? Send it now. 5.10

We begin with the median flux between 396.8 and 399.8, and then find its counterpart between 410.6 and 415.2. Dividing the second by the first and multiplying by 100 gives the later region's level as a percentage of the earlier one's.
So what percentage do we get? 98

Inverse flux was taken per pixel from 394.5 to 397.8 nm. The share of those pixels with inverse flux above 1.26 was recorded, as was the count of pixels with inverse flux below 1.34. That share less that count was -3.2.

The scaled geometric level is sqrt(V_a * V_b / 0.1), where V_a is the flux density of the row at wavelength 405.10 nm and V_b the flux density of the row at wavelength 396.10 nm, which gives 2.38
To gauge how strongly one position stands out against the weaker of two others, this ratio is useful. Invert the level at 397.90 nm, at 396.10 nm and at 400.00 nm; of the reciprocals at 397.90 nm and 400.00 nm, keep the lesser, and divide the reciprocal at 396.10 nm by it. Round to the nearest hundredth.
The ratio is 1.14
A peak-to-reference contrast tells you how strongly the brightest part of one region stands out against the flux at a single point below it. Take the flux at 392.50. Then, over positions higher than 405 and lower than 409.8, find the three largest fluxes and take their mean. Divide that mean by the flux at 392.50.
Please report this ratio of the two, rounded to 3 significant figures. 1.09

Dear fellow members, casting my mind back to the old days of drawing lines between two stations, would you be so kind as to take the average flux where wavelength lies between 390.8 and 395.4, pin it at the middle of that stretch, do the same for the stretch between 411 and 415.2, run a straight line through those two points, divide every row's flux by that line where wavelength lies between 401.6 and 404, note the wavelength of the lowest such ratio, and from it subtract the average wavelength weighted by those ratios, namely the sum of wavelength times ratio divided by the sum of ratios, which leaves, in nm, 0.78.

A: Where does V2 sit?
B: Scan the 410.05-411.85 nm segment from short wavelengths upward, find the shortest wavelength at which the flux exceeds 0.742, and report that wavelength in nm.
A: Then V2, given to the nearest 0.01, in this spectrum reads 410.20 nm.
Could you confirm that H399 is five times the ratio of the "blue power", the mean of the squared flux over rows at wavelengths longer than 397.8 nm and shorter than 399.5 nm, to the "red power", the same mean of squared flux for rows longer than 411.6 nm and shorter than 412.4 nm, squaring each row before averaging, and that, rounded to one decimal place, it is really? 4.4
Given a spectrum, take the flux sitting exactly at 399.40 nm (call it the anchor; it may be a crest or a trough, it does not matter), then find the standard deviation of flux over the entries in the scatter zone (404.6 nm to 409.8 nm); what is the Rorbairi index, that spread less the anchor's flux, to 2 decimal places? -0.80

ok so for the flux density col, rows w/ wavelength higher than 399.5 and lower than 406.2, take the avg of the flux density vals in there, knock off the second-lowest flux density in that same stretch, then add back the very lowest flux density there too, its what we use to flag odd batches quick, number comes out 0.777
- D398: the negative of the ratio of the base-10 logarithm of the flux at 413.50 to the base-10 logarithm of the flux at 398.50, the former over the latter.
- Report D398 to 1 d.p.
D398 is -1.1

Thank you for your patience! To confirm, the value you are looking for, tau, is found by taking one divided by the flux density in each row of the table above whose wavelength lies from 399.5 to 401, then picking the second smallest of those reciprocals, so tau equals 1.24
